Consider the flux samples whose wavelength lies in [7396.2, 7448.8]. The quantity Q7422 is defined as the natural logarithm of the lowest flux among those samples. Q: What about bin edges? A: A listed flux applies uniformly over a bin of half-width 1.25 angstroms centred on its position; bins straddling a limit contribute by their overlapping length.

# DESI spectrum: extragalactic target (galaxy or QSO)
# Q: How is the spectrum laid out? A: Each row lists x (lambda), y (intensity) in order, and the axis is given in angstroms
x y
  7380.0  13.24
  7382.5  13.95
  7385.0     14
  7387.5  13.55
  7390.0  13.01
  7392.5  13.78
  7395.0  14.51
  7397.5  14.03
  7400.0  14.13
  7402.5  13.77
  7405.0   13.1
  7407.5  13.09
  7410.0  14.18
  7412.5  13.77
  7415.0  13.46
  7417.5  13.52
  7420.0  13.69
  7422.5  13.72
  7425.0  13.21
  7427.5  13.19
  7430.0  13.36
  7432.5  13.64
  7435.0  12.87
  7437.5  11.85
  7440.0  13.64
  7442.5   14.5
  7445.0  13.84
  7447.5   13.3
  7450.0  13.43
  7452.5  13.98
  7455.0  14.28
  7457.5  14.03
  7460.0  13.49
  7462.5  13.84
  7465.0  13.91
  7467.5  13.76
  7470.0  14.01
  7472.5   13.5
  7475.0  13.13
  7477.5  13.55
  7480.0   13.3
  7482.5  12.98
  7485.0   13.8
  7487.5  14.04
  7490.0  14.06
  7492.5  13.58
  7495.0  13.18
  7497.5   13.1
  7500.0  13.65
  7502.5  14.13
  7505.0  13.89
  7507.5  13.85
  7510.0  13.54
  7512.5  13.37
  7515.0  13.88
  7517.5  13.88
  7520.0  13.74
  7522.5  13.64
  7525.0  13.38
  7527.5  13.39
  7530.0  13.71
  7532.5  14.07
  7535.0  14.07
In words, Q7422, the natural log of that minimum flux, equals 2.47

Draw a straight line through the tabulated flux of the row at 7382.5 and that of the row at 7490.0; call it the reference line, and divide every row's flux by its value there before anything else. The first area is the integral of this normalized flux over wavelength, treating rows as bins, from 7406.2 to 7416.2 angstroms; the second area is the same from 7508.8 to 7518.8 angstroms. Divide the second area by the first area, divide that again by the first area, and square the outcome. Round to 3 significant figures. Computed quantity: 0.0104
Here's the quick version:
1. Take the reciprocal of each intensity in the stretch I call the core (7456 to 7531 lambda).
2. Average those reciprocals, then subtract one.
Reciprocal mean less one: -0.9267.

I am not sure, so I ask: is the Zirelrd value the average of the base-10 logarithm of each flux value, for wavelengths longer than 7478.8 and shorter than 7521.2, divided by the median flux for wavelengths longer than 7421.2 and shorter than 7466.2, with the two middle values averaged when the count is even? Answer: 0.0832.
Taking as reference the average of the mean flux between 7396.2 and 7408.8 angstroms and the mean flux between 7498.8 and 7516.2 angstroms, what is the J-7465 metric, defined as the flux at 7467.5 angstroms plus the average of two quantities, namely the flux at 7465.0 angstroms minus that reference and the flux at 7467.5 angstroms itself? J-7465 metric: 20.7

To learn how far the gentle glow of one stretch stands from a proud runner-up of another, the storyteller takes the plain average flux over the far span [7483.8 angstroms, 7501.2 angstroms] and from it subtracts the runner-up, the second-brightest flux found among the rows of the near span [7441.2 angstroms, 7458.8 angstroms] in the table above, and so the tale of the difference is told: -0.7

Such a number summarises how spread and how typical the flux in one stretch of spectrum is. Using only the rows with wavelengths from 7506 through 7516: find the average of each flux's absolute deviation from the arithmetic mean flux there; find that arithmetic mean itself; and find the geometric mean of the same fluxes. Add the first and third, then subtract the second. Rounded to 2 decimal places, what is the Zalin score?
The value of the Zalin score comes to 0.20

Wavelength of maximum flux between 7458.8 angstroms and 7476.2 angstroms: 7470.0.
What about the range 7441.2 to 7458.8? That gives 7442.5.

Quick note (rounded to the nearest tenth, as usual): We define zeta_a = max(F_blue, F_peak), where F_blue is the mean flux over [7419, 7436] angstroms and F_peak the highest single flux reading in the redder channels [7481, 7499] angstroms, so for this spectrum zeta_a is 14.1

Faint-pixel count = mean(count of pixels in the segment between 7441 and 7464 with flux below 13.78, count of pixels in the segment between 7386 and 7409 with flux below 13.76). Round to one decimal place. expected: 3.5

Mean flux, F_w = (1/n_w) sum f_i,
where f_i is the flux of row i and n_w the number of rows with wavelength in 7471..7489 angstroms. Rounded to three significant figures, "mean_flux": 13.5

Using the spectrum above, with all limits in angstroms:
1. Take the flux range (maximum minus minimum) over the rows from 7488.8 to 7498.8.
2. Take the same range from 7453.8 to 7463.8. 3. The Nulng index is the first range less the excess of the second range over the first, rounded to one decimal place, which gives 1.1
